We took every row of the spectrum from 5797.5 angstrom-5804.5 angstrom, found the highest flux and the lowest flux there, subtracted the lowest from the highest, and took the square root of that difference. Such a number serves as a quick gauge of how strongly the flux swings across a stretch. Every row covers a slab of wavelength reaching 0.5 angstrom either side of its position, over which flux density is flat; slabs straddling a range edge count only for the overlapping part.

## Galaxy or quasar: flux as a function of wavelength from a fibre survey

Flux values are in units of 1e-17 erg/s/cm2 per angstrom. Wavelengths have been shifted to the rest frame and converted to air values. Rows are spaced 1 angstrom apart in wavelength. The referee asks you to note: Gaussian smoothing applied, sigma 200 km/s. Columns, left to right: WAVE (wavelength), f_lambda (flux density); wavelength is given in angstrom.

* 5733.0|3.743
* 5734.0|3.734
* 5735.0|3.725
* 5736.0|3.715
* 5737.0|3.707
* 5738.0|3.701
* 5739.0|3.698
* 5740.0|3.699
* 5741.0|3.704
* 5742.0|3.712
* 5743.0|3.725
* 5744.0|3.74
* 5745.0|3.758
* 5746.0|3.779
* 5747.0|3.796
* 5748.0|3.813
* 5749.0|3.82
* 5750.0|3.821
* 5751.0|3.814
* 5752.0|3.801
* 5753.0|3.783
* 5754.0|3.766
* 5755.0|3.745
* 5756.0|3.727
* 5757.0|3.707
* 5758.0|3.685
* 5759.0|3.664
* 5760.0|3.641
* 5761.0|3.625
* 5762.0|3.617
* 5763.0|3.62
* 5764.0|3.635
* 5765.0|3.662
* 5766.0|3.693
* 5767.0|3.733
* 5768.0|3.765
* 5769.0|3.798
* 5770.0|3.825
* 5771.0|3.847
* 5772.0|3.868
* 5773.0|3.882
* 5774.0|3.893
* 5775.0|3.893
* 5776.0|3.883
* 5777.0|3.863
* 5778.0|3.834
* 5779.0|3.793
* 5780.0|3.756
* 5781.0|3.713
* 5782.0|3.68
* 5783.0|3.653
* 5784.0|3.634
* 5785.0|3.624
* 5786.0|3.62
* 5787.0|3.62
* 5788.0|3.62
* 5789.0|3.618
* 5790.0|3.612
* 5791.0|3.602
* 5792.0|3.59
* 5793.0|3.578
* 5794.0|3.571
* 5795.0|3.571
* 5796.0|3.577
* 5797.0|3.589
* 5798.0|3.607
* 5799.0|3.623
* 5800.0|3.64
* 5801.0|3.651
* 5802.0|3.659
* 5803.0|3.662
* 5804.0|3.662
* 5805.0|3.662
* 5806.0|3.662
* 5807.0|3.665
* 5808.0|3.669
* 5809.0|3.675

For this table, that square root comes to 0.23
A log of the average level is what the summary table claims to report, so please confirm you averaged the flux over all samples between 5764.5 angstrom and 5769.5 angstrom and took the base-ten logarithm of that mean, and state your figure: 0.572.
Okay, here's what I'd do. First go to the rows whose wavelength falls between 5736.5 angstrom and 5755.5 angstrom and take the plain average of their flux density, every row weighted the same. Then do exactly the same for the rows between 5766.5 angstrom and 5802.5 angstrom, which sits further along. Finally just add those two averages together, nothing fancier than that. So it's 7.46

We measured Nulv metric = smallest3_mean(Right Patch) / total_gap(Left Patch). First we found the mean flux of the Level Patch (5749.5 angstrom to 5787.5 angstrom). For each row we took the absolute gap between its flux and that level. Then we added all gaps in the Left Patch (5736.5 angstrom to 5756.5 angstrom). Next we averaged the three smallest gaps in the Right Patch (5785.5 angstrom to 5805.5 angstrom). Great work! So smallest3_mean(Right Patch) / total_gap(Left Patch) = 0.100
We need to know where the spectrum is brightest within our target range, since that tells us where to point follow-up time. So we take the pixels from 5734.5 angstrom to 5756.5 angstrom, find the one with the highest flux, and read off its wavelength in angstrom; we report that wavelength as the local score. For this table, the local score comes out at 5750.0 angstrom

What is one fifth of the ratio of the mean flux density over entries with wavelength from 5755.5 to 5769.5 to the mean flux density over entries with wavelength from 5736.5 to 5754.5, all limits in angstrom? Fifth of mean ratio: 0.196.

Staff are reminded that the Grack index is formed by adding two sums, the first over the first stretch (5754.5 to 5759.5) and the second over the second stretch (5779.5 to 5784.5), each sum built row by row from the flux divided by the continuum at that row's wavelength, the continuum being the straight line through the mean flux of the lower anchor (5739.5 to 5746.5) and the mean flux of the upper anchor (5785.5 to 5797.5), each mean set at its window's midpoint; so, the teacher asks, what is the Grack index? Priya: 10.1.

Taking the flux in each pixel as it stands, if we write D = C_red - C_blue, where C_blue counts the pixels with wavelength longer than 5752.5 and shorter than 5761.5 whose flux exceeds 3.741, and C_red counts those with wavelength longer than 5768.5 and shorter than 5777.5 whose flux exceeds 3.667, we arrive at 6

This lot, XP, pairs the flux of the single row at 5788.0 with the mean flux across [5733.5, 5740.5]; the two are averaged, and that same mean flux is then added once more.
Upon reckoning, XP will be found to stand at 7.38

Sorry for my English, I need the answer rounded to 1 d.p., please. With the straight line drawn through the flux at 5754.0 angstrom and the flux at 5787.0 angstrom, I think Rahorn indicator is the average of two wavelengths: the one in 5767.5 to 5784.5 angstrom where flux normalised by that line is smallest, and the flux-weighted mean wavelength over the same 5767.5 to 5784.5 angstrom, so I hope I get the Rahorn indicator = 5780.0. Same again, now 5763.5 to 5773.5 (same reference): 5766.3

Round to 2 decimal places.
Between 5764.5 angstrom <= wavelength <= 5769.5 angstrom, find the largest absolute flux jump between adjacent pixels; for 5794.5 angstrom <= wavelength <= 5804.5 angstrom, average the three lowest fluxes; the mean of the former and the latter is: 1.81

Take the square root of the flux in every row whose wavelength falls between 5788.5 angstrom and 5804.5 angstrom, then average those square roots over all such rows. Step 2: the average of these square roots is 1.90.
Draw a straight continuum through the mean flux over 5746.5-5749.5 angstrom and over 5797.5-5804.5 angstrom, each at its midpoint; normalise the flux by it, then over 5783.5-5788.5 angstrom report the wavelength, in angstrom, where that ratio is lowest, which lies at 5786.0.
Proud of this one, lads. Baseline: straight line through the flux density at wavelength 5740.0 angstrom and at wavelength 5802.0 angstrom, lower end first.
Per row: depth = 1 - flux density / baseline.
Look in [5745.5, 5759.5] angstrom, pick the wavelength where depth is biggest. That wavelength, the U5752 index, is 5759.0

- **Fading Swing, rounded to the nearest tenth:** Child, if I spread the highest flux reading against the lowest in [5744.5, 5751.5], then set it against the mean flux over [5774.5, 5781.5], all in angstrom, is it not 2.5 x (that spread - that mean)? -9.4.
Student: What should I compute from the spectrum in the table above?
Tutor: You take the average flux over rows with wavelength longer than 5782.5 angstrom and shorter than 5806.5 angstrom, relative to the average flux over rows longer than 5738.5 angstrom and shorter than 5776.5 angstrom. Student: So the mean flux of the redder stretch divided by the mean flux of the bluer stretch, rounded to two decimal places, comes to 0.96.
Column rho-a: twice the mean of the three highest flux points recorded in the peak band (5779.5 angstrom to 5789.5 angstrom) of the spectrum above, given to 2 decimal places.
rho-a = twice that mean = 7.43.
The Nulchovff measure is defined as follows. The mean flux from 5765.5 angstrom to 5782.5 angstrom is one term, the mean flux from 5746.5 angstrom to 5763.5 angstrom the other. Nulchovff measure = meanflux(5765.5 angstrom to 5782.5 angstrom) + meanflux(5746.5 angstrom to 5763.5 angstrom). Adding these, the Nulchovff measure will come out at 7.539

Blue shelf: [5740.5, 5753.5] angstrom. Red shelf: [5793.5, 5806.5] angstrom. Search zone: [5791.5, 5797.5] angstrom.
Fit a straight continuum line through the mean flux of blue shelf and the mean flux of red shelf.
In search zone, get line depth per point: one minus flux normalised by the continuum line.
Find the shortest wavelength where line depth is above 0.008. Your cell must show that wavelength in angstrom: 5792.0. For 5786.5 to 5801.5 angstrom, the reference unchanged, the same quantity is 5787.0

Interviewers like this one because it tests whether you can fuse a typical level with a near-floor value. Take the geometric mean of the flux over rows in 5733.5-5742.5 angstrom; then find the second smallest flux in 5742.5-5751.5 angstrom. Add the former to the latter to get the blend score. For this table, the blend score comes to 7.45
